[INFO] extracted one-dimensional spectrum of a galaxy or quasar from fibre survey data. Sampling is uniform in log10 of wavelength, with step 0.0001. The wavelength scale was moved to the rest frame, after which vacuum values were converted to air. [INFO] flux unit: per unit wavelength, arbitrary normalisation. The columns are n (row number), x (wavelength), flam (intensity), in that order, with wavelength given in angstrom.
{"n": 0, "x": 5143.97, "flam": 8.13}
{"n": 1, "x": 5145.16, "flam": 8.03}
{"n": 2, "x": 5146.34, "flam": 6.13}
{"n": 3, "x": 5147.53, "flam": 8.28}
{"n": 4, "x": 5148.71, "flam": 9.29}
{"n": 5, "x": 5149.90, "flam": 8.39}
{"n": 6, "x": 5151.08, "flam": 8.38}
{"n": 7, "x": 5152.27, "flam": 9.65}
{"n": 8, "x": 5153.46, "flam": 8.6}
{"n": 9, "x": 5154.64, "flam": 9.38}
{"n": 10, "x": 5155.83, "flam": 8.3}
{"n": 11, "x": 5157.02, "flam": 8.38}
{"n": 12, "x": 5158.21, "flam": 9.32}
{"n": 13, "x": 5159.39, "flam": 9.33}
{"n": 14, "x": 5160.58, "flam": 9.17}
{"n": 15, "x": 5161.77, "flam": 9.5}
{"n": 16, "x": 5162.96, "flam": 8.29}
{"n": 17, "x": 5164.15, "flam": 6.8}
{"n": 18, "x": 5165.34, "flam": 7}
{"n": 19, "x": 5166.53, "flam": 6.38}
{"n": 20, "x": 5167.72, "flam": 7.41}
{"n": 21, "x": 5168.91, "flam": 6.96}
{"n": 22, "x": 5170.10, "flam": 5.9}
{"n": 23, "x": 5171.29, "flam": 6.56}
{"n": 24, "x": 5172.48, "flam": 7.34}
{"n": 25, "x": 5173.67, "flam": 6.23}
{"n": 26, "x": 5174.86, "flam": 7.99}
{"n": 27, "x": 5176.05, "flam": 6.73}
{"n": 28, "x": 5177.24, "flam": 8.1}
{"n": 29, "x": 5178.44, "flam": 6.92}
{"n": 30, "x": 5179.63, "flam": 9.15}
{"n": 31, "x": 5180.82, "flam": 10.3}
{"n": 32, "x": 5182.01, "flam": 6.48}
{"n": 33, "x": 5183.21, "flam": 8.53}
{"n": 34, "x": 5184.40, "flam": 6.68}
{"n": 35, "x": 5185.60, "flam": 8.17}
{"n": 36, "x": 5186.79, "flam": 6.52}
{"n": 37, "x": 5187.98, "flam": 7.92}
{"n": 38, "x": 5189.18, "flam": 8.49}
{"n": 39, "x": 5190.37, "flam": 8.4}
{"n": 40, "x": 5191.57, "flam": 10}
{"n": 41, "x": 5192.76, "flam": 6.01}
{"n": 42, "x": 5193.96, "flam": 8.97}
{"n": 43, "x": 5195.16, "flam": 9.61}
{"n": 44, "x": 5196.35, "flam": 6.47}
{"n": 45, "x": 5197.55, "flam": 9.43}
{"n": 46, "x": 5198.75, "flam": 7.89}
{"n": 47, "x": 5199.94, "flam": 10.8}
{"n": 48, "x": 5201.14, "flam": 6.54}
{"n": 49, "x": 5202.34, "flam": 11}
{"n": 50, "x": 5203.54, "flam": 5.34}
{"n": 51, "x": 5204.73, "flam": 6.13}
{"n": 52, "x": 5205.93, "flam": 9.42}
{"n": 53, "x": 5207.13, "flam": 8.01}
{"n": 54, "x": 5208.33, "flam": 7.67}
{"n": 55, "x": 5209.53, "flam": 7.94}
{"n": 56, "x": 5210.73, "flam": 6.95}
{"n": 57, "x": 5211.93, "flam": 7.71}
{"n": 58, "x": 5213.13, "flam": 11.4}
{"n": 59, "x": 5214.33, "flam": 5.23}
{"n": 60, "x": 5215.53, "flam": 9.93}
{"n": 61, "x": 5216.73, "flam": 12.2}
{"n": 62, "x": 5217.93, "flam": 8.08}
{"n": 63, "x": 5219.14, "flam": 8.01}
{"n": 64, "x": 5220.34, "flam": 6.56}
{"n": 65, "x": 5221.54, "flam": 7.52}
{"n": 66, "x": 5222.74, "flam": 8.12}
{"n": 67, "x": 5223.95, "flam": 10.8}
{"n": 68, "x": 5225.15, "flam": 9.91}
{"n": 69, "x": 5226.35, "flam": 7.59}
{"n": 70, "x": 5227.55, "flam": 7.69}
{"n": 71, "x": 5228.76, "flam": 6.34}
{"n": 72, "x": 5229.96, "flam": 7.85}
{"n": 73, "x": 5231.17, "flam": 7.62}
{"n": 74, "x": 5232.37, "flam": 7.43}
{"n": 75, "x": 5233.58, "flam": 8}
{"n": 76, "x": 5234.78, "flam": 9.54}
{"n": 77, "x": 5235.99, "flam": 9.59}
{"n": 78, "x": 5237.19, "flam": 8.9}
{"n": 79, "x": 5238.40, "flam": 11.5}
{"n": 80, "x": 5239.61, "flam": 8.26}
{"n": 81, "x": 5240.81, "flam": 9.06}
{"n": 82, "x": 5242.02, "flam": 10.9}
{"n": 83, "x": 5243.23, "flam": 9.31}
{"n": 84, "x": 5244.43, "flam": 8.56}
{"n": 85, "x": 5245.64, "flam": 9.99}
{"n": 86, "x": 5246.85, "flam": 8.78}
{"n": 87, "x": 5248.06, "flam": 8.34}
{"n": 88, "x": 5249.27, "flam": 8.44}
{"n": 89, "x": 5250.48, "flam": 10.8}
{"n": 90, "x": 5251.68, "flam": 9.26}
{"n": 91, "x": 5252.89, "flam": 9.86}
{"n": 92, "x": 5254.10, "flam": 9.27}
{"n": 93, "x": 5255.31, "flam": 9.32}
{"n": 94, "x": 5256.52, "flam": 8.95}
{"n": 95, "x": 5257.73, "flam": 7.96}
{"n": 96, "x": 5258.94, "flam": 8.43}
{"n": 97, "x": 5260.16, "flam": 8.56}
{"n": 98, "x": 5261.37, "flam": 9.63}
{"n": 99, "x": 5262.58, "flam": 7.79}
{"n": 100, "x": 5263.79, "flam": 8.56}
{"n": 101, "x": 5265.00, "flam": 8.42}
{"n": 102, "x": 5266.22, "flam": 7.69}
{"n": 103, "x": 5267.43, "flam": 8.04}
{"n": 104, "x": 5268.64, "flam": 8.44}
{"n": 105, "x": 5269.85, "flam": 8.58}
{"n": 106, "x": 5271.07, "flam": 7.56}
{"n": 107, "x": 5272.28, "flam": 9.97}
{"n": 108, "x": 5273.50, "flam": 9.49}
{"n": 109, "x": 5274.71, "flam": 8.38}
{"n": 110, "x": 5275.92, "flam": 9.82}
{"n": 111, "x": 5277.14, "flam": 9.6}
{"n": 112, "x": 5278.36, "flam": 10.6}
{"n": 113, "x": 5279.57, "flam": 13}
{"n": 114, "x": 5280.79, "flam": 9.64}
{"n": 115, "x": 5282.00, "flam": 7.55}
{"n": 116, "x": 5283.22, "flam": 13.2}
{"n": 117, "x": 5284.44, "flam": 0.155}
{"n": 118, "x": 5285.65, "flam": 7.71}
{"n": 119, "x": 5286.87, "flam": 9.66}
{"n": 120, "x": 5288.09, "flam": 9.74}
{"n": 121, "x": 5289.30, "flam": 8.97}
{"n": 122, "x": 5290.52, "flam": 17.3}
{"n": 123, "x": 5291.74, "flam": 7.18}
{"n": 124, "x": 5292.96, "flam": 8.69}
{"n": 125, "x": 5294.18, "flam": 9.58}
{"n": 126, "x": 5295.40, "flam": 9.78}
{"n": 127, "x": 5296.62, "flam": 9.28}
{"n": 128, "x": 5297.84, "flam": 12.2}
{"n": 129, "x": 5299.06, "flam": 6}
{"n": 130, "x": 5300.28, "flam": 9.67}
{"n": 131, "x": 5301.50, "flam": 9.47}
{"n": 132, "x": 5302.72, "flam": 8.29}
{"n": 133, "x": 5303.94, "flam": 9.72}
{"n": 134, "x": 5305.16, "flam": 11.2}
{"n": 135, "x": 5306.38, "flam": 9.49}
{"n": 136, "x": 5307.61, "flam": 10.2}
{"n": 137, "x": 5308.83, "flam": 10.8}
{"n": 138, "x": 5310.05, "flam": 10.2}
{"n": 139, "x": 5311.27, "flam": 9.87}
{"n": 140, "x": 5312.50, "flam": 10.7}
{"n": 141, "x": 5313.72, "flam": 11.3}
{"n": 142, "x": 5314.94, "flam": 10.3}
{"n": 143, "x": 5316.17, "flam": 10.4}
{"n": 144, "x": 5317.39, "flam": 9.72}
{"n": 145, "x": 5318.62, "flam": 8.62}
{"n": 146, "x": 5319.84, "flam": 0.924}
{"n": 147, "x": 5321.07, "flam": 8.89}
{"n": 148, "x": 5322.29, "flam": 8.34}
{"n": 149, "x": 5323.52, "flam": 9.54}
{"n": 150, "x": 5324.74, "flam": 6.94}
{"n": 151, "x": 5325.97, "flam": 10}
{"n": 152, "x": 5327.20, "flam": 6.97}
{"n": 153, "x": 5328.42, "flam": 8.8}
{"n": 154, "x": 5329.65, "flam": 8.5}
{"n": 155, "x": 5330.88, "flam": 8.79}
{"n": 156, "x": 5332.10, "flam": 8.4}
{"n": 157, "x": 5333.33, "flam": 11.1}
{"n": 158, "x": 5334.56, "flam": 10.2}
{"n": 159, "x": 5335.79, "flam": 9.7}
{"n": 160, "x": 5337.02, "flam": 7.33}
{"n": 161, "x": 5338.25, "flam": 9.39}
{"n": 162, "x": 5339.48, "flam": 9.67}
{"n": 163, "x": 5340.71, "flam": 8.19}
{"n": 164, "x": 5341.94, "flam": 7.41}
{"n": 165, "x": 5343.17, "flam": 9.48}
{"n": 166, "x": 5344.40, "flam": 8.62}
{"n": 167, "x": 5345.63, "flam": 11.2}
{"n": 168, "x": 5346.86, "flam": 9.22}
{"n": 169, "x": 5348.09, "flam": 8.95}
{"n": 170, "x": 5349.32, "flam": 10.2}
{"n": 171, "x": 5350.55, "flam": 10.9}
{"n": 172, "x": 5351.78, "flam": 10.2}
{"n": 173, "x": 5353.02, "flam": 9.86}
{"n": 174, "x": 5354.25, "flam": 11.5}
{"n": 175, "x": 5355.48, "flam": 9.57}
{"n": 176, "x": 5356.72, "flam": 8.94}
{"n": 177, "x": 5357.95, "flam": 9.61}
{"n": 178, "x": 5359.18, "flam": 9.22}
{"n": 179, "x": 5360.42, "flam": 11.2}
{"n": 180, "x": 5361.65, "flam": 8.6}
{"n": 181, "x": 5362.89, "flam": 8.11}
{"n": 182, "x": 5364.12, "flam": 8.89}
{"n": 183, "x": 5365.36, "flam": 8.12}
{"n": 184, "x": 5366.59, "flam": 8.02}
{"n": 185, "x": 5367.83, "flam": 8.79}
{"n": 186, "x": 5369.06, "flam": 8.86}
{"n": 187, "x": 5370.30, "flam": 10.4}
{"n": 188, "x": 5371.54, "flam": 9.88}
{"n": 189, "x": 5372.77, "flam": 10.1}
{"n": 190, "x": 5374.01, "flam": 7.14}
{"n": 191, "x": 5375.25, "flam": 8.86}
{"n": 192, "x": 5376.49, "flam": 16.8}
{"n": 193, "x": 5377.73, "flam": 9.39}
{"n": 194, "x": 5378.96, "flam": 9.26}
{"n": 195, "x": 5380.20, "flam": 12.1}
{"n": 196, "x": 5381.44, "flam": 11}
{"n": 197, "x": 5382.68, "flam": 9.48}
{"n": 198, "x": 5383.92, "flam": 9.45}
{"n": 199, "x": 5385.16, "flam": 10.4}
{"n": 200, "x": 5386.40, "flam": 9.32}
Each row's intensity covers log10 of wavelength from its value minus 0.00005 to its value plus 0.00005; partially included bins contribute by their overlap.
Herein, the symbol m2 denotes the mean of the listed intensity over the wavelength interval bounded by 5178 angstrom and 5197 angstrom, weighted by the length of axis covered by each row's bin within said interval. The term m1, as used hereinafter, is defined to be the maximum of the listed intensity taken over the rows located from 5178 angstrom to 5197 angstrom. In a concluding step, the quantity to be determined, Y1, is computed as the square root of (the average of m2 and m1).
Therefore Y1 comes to 3.03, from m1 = 10.3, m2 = 8.1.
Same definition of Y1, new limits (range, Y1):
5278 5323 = 3.65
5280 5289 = 3.28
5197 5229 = 3.20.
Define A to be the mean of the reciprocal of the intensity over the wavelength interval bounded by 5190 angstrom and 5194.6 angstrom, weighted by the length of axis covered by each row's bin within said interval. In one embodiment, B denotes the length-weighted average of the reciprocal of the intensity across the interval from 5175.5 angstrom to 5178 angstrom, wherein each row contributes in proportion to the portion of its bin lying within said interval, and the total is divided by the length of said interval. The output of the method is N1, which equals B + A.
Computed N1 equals 0.26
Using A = 0.124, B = 0.136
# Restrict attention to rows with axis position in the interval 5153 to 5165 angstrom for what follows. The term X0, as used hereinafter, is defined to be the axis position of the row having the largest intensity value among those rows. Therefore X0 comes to 5161.77 angstrom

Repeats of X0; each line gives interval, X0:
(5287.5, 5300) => 5290.52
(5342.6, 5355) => 5354.25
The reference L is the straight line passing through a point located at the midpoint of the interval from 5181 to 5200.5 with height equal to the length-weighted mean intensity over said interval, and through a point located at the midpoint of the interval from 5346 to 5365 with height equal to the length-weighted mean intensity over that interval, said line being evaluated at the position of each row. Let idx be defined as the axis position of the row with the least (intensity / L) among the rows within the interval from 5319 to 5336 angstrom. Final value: 5319.84 angstrom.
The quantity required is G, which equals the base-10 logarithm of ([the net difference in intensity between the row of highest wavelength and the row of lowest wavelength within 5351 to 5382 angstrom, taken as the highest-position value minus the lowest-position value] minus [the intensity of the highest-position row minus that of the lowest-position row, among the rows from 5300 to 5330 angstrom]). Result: 0.3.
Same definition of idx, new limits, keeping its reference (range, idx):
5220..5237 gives 5228.76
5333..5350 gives 5337.02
